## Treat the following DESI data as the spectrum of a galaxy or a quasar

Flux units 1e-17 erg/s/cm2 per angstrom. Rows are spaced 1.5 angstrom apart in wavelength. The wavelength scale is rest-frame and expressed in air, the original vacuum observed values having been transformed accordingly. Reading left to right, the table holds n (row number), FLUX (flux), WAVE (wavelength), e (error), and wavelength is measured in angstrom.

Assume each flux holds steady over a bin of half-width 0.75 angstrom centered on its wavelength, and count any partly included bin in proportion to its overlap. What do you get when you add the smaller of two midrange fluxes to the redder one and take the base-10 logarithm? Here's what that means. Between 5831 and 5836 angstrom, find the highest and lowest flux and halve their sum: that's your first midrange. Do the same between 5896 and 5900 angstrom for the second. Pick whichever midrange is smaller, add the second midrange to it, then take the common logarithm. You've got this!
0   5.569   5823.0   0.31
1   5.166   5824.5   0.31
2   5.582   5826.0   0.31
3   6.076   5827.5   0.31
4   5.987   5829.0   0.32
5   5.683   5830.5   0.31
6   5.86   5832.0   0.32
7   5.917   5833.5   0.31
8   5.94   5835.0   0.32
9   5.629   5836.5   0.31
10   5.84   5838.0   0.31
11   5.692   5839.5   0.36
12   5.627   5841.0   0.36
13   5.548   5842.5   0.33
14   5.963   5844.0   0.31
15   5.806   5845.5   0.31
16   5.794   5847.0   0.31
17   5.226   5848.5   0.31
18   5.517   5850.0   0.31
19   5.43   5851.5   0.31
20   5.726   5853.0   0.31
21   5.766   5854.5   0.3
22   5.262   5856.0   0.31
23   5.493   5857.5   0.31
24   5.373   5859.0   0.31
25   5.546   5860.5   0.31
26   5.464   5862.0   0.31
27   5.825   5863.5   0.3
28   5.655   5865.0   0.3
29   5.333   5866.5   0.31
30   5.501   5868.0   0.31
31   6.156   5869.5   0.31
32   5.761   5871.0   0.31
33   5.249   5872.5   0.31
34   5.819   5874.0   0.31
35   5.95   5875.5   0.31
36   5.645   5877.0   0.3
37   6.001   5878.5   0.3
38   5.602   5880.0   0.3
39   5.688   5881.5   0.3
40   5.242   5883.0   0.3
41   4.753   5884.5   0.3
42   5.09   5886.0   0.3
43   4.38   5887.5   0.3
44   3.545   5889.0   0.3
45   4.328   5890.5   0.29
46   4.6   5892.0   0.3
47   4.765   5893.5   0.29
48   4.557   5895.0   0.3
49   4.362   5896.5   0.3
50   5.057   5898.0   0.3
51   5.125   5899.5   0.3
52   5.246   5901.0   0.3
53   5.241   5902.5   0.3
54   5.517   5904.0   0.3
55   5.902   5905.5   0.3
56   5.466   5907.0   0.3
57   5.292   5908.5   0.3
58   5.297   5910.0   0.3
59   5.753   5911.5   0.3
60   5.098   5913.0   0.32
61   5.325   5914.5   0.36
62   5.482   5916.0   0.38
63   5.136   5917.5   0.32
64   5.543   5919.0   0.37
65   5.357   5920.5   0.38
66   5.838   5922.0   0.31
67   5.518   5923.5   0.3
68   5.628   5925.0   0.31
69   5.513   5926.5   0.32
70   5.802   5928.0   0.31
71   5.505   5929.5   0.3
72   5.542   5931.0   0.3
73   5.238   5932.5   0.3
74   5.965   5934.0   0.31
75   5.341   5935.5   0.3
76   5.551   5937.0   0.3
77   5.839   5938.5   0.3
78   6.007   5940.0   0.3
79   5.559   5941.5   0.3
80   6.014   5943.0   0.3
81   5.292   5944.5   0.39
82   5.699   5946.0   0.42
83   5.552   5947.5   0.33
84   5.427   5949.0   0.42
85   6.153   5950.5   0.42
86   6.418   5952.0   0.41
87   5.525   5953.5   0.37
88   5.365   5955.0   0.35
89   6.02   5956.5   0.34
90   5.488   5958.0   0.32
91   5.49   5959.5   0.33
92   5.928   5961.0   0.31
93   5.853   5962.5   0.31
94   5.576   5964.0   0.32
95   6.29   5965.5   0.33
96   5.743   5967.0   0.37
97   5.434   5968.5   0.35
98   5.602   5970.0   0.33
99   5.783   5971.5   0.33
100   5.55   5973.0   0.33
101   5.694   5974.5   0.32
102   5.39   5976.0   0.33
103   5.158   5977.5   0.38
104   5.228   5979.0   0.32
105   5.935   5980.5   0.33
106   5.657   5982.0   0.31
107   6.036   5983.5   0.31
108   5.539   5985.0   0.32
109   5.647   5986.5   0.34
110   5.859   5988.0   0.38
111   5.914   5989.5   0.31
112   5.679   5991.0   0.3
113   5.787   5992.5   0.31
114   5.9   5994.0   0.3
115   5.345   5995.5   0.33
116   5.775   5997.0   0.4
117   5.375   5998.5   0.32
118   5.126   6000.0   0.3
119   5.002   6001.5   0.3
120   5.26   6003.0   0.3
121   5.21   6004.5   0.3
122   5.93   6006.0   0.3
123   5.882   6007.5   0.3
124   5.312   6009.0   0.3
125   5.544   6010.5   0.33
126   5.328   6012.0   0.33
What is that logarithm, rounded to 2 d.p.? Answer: 0.98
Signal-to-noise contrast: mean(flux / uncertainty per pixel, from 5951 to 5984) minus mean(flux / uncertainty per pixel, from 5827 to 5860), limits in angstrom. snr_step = -1.0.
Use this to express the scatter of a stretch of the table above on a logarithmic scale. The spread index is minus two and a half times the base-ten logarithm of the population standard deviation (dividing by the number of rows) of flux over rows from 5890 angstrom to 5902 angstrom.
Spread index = 1.20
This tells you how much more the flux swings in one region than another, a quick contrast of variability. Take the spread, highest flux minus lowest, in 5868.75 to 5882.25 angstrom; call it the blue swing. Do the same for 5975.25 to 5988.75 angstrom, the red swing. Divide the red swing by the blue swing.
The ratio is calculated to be 0.97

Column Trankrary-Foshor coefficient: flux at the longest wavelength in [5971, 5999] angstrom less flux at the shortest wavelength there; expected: -0.4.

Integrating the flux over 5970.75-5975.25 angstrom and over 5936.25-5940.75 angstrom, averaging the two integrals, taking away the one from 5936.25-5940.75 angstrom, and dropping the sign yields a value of 0.3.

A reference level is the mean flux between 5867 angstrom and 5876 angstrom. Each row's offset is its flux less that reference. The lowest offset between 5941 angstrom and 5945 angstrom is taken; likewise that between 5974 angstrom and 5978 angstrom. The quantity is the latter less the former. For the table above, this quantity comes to -0.13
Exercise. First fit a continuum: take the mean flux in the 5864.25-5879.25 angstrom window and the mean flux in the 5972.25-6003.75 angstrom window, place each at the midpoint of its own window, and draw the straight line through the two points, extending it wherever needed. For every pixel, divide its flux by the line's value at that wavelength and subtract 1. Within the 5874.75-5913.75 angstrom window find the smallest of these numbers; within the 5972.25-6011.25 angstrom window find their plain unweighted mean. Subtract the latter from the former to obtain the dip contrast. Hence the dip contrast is -0.38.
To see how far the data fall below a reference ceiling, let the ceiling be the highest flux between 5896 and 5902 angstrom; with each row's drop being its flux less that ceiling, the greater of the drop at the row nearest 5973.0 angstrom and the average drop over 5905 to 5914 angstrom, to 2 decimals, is 0.30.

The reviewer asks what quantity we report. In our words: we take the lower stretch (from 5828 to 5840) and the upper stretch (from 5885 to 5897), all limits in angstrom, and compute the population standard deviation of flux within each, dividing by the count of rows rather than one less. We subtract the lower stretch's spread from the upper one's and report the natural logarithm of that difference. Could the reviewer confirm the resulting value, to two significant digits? -1.2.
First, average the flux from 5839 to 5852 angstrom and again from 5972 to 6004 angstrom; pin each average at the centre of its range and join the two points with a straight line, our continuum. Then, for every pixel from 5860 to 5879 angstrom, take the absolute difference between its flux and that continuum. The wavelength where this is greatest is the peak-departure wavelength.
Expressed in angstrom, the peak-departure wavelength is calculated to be 5869.5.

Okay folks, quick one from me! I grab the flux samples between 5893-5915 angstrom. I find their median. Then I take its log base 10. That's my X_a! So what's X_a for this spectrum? 0.720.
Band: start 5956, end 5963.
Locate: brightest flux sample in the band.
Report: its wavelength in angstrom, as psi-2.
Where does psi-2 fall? 5956.5 angstrom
